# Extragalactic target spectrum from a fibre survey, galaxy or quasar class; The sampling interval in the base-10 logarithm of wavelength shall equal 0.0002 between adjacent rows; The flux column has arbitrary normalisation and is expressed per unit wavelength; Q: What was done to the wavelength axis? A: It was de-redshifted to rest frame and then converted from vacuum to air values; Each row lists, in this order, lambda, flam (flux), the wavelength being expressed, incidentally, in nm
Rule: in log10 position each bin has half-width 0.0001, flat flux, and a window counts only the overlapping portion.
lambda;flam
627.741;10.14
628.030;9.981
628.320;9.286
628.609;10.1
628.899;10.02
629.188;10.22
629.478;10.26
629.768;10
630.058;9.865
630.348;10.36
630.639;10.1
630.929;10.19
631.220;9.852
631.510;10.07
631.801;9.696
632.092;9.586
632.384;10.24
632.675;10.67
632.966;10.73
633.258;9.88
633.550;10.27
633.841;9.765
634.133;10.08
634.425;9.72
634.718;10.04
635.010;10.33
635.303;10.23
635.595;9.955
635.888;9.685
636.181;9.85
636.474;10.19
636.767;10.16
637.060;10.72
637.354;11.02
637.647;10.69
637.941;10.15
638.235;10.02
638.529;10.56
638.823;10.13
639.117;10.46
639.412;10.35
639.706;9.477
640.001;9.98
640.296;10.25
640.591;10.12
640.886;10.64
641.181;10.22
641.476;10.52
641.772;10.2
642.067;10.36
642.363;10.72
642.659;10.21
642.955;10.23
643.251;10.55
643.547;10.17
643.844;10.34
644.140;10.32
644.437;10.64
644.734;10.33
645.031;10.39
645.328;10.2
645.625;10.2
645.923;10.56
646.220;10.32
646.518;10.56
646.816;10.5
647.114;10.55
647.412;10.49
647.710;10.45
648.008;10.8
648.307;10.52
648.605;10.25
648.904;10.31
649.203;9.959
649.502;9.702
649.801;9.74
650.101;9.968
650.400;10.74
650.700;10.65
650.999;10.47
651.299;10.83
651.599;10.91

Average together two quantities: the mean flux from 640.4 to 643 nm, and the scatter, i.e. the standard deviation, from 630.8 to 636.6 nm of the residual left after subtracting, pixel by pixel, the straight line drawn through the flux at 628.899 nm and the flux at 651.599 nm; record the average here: 5.34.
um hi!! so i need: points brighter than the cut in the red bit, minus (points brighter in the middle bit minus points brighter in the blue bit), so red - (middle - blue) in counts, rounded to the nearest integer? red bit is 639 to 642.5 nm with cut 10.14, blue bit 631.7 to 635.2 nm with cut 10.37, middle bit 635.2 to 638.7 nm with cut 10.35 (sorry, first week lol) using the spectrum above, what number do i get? 7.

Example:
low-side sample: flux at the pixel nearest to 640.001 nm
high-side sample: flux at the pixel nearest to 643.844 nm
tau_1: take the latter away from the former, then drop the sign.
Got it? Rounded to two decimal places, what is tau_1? 0.36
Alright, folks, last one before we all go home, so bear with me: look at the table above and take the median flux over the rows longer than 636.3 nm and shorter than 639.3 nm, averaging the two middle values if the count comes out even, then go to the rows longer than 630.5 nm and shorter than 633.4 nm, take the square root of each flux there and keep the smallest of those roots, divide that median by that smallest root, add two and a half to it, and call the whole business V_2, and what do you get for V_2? 5.83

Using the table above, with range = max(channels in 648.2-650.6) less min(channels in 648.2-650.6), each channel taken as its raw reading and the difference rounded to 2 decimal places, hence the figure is 1.04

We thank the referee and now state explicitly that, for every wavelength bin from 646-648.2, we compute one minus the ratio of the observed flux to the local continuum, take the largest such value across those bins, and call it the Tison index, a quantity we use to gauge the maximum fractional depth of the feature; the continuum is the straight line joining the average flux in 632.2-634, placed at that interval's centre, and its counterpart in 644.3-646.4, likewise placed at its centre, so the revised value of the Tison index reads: 0.006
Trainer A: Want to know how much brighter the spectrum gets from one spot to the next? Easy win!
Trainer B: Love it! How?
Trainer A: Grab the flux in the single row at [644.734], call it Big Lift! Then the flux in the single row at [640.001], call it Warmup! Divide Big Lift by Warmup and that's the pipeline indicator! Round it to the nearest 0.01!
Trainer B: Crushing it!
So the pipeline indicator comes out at 1.04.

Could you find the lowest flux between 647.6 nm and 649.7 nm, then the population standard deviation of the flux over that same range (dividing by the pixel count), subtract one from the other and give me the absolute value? 9.4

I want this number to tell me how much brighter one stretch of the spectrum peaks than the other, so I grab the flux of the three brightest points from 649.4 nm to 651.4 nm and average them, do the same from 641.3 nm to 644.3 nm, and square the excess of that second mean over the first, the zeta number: 0.021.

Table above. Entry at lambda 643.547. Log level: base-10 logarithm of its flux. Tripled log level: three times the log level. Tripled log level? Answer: 3.022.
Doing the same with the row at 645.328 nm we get 3.026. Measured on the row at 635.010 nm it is 3.042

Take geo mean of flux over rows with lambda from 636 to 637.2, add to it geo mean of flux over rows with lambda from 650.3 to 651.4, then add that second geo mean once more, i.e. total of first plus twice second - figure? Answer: 31.57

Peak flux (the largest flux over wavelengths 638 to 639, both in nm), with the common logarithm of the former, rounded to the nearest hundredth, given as 1.02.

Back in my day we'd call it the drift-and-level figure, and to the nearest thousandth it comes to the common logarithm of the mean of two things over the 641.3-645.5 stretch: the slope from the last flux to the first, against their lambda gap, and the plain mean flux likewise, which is 0.711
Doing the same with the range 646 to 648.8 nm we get 0.719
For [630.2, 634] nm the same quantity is 0.696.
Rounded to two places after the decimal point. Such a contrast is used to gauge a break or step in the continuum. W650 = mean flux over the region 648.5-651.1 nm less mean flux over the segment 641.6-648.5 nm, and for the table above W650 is -0.22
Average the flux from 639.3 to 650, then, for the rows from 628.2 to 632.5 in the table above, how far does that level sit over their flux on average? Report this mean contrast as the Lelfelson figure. 0.32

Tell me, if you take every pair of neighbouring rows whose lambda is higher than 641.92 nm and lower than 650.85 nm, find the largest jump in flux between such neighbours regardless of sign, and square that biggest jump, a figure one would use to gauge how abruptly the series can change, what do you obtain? 0.60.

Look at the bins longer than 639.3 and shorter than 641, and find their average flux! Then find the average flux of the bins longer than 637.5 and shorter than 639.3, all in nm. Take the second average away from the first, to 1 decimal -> -0.2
